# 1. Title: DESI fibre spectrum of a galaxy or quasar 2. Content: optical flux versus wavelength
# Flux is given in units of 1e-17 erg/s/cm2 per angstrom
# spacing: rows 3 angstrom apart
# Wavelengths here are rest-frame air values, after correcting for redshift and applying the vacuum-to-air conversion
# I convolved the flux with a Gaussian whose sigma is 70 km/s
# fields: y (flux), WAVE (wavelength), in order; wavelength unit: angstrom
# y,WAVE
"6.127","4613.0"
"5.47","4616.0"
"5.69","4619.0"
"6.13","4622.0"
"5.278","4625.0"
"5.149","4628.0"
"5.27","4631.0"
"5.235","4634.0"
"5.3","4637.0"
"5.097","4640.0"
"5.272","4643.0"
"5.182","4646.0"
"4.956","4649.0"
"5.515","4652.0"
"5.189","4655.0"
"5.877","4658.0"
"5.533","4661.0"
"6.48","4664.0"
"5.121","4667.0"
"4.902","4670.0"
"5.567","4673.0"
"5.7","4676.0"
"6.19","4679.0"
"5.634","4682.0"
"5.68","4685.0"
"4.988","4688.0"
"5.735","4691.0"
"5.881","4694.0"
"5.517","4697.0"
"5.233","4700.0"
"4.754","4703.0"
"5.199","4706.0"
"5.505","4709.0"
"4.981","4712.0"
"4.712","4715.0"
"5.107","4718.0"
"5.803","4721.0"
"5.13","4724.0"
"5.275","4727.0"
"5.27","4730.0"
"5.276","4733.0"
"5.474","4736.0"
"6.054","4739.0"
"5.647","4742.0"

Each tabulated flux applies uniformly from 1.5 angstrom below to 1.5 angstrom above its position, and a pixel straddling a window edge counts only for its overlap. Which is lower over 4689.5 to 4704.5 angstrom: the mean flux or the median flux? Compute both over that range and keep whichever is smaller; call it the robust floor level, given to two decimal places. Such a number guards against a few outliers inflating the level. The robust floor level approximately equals 5.42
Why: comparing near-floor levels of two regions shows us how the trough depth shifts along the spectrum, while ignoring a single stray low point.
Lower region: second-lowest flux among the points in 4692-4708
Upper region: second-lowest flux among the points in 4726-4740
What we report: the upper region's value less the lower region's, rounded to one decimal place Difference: 0.1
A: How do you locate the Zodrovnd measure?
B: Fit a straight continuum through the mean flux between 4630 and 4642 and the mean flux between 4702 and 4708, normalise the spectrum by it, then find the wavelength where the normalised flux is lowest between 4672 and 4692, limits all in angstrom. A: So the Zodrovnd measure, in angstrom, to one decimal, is 4688.0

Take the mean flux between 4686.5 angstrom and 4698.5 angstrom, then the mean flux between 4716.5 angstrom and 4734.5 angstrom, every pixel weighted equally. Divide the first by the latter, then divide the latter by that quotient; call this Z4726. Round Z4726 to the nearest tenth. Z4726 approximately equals 5.1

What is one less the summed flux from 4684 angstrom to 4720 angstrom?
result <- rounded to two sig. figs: -62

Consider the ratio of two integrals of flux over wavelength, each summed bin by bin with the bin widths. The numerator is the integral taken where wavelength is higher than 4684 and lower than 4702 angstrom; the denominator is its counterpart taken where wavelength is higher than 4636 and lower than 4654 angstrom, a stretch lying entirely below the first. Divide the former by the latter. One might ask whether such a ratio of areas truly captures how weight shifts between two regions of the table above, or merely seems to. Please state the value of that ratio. 1.05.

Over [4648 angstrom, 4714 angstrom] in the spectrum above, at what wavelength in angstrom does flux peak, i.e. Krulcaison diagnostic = 4664.0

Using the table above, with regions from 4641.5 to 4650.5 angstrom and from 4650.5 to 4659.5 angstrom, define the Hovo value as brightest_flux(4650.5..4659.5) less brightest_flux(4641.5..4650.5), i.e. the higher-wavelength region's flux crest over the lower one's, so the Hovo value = 0.6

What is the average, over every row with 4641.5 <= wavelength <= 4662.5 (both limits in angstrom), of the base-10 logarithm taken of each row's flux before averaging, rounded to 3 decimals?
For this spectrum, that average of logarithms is 0.729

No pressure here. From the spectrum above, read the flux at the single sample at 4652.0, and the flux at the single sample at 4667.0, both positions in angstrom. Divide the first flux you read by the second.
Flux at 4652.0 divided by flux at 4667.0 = 1.08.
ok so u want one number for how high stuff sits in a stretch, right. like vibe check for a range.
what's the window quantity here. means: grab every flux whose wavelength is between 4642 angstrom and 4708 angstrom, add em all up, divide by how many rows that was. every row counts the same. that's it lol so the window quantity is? 5.46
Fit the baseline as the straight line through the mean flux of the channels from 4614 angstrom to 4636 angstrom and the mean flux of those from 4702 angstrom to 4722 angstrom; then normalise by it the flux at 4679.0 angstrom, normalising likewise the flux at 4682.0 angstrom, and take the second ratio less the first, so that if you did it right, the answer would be -0.10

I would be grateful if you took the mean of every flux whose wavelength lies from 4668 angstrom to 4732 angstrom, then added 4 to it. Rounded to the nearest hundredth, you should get 9.37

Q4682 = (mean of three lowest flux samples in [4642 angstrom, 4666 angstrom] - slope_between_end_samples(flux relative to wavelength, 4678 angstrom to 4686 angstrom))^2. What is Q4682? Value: 27.0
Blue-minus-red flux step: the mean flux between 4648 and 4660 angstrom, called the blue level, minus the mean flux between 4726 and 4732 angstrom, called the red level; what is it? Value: 0.1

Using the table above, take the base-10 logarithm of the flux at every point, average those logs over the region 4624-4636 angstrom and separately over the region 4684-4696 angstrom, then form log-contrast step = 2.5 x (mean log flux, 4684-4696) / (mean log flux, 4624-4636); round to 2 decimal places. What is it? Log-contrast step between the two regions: 2.59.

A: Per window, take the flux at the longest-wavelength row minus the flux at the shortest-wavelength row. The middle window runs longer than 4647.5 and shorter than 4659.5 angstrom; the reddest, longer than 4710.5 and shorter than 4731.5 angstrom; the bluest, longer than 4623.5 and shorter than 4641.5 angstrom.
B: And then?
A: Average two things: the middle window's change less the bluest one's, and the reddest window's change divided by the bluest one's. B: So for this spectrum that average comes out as -0.25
